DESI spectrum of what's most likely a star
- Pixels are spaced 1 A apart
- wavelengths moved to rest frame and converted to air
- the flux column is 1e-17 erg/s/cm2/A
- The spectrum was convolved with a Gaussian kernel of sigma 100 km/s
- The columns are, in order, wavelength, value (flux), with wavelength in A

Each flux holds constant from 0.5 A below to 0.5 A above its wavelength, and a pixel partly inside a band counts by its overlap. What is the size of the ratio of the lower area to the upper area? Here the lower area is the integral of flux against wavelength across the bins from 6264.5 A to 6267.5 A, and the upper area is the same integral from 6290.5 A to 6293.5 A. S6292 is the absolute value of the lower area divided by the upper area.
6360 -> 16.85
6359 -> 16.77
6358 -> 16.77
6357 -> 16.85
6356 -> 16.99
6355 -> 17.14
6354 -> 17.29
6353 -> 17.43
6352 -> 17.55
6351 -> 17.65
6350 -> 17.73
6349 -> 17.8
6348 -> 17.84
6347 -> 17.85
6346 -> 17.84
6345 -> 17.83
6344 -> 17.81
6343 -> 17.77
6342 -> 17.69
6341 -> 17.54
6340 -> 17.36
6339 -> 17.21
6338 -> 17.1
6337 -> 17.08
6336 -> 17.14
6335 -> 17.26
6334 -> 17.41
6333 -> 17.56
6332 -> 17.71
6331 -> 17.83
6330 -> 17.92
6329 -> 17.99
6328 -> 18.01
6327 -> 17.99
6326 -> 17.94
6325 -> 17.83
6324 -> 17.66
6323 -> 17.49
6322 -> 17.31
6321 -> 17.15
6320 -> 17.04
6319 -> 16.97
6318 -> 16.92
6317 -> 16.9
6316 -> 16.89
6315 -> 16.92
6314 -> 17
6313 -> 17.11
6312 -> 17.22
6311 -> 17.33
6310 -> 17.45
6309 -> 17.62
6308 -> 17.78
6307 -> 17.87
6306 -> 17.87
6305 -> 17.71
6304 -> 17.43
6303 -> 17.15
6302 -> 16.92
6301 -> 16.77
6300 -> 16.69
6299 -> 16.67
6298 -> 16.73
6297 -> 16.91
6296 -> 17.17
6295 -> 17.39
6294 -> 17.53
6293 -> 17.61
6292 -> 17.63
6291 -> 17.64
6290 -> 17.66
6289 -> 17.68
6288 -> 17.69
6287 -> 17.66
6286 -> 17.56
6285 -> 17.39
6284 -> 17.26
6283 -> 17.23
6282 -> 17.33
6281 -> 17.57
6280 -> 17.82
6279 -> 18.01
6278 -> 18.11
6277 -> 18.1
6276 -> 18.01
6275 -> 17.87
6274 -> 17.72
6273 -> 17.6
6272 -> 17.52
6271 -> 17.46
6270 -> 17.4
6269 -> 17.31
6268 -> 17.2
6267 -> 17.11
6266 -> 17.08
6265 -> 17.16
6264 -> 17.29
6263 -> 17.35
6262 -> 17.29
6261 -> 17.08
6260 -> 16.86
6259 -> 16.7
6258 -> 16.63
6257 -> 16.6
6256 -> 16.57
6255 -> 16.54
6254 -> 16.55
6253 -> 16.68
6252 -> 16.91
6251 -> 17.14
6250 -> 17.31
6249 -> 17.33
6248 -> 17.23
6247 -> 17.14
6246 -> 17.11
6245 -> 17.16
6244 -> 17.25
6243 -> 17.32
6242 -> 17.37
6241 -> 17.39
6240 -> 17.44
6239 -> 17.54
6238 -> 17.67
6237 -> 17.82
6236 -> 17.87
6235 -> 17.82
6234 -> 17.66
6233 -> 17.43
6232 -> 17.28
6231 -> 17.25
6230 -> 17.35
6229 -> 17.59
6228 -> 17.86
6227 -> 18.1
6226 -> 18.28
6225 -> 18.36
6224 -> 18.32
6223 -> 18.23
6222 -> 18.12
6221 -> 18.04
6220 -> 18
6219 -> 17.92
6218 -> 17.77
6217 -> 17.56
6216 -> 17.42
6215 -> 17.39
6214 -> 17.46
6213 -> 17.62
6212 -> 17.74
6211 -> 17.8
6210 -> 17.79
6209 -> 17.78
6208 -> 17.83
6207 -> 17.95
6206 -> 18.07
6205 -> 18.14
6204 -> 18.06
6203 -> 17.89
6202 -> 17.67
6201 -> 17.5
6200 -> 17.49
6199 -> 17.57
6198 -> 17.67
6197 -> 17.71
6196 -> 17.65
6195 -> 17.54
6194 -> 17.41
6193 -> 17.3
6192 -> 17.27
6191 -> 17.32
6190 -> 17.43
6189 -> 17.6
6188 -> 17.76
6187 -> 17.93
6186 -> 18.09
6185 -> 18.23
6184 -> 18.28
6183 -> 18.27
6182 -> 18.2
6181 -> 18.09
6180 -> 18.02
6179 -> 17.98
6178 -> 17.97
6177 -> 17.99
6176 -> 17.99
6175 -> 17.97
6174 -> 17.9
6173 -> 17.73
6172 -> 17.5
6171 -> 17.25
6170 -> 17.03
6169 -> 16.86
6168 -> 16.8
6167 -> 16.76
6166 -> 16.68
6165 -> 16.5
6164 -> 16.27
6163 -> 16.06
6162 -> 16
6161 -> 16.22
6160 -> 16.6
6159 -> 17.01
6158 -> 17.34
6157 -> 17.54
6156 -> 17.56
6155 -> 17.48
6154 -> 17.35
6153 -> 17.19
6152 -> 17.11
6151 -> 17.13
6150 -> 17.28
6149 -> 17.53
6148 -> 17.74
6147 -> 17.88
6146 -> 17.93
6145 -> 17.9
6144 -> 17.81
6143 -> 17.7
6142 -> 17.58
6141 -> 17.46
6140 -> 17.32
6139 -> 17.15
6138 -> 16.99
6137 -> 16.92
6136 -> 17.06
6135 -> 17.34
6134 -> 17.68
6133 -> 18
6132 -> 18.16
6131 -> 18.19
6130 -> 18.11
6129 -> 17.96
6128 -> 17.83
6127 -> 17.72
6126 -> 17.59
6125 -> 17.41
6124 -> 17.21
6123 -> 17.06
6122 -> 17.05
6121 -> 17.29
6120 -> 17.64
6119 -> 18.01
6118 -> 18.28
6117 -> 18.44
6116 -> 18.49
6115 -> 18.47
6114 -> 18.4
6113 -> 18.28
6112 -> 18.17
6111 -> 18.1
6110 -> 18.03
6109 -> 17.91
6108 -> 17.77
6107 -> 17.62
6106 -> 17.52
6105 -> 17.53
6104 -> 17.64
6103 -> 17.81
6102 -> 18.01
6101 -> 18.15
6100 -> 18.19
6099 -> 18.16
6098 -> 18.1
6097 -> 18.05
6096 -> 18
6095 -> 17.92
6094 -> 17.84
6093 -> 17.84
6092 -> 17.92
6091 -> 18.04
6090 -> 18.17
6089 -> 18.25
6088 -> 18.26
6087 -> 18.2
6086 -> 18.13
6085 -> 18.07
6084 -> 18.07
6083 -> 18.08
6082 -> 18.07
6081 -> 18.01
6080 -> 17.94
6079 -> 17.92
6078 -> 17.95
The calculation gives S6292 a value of 0.97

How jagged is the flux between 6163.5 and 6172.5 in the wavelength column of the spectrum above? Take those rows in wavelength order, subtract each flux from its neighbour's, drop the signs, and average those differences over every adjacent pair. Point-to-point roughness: 0.15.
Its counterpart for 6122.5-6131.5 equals 0.14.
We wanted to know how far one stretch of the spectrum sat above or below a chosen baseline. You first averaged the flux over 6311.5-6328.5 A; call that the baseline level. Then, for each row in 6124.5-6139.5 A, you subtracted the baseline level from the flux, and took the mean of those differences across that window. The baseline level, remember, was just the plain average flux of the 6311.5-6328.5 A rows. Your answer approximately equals 0.29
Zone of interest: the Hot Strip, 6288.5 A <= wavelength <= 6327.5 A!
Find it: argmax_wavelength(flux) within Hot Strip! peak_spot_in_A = 6327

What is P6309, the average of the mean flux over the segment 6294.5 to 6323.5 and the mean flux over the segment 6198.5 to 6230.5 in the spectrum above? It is 17.5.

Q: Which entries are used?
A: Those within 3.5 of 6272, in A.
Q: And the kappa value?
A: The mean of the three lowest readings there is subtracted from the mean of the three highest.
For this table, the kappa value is 0.34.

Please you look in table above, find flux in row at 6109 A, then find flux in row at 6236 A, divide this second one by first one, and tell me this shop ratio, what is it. 1.00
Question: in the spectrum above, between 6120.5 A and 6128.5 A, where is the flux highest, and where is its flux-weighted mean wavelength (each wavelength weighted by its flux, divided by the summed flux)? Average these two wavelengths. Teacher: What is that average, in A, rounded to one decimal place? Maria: 6126.3 A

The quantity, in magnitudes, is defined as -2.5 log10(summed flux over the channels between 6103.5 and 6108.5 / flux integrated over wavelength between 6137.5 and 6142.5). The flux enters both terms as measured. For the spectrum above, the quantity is -0.020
